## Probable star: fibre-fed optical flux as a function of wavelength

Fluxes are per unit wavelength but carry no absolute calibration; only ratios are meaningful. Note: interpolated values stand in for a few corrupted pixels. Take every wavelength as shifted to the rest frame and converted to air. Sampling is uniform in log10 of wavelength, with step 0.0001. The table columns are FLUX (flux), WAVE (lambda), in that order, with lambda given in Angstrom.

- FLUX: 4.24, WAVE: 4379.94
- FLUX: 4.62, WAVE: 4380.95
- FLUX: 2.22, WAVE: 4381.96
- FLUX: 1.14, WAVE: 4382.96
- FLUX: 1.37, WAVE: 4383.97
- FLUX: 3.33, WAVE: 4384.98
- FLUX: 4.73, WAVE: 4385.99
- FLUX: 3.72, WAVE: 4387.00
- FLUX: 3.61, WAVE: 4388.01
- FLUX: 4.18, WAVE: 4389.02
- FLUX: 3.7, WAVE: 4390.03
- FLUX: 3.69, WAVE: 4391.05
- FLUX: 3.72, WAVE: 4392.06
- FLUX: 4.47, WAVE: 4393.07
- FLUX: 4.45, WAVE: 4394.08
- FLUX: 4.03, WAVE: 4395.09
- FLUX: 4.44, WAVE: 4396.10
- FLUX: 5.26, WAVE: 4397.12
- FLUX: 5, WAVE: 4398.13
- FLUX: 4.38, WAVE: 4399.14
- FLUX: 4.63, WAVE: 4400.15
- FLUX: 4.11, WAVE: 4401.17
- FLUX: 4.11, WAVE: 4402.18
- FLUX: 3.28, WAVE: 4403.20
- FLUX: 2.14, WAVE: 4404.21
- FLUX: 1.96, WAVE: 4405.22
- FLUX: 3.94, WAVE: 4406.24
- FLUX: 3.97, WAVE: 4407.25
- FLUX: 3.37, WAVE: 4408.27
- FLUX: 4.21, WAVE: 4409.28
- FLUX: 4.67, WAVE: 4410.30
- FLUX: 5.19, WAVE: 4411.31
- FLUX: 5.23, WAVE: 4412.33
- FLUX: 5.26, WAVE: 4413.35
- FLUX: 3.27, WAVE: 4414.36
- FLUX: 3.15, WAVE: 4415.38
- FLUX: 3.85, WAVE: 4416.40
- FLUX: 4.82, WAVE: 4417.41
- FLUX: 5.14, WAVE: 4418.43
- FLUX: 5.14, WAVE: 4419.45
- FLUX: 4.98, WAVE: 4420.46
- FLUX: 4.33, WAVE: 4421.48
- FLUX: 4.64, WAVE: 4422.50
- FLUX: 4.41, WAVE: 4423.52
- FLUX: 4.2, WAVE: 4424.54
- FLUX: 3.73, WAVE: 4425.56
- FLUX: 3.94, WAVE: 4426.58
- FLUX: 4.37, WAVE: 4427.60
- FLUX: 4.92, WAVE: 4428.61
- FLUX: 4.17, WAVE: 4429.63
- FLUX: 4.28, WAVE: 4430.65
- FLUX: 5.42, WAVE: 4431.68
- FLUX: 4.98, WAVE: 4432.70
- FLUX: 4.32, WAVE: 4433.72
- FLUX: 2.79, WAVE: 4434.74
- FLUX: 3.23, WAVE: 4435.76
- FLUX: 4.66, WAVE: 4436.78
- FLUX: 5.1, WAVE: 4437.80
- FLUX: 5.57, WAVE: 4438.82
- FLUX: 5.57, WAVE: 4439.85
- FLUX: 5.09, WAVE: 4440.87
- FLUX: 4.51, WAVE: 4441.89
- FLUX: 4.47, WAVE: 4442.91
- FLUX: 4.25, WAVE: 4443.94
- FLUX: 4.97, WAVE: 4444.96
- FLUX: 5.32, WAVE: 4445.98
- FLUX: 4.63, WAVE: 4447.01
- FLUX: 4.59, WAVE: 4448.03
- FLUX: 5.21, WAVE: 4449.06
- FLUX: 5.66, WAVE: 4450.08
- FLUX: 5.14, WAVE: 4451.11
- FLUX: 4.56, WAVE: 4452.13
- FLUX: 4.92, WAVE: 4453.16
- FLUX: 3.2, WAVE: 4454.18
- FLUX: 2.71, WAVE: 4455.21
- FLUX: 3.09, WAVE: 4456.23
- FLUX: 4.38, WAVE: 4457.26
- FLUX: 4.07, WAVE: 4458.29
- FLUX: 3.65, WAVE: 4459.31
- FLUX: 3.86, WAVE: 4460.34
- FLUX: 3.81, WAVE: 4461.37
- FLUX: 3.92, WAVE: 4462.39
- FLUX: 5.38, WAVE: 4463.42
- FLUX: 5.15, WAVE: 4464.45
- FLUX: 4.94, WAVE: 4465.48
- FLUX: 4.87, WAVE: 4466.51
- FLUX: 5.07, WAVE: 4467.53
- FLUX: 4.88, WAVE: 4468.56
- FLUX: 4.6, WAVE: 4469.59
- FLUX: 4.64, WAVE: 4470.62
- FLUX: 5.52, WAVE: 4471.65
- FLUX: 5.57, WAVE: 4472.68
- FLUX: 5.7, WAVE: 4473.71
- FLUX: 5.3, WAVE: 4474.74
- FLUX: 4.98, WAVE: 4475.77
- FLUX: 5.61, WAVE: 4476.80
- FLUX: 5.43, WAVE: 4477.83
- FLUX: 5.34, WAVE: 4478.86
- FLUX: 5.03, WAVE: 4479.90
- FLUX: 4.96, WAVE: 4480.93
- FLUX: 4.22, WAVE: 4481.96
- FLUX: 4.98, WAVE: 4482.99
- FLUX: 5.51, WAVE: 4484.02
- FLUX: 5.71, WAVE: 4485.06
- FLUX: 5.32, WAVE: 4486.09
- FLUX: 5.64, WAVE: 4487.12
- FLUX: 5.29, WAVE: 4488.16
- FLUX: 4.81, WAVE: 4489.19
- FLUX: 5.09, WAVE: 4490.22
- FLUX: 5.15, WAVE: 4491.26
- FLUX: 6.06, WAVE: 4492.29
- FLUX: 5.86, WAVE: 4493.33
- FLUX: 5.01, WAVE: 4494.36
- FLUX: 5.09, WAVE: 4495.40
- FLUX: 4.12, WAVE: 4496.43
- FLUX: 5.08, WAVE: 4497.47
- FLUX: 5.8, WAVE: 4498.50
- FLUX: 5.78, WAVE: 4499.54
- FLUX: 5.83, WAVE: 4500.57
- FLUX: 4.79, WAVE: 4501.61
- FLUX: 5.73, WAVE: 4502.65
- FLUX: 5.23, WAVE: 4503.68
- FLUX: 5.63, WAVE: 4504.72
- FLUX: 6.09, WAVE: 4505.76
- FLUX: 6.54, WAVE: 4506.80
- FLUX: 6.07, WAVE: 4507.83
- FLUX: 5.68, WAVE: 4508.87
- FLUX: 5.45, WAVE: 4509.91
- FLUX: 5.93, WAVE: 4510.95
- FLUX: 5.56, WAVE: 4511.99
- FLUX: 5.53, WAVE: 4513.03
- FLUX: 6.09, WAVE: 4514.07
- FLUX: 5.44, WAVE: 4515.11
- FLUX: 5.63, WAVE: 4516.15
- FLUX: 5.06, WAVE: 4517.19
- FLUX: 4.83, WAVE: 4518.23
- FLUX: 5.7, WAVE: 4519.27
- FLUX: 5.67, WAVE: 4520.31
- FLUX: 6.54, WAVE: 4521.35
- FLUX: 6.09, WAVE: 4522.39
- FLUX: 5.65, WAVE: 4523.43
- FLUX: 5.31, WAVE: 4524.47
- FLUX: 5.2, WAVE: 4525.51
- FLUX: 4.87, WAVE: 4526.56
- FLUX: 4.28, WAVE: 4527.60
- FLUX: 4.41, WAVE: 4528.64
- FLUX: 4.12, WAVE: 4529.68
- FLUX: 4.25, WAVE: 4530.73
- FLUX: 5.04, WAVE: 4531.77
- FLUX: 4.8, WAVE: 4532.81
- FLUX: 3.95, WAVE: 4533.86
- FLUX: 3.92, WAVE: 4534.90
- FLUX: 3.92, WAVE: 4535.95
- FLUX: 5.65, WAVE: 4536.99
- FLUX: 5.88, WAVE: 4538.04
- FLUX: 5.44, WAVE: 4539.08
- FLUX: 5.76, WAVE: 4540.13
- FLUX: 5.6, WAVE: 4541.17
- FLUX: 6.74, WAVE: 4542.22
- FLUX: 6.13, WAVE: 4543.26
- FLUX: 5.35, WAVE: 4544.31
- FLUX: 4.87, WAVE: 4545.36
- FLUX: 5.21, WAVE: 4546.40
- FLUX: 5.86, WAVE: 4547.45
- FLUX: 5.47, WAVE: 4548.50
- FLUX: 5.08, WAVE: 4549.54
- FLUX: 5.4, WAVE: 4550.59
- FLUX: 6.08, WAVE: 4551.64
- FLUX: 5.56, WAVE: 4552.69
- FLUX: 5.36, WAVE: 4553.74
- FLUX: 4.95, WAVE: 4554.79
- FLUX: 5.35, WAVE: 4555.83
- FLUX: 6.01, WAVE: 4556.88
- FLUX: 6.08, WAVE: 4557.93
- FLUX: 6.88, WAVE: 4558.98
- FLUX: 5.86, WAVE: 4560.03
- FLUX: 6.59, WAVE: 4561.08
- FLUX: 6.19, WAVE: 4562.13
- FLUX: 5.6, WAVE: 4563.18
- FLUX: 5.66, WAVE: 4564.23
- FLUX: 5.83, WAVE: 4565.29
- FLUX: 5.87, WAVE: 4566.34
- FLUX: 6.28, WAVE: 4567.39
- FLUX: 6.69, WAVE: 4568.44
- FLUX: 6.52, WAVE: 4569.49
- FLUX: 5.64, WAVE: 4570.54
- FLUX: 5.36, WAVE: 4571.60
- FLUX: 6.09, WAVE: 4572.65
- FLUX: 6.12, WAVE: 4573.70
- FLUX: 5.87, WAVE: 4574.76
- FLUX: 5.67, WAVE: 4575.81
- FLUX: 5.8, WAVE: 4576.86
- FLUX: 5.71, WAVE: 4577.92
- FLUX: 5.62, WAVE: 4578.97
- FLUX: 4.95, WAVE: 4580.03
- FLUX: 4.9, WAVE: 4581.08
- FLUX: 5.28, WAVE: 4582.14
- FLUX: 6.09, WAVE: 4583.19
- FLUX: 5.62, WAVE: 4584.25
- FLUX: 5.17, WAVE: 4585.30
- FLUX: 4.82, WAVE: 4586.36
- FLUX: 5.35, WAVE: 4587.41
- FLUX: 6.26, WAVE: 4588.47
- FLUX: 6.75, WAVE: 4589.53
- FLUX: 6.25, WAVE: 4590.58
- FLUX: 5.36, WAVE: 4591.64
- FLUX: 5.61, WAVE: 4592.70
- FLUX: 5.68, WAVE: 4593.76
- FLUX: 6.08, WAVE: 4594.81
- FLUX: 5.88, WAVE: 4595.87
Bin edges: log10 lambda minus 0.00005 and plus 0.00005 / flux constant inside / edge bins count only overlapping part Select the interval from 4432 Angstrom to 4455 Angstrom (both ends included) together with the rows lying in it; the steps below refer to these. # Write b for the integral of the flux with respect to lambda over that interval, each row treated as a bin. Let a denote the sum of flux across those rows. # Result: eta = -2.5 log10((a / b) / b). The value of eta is 5.12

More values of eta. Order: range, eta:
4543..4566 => 5.34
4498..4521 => 5.33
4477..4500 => 5.25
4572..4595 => 5.34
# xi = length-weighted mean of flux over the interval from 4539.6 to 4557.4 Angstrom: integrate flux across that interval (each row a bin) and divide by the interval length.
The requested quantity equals 5.6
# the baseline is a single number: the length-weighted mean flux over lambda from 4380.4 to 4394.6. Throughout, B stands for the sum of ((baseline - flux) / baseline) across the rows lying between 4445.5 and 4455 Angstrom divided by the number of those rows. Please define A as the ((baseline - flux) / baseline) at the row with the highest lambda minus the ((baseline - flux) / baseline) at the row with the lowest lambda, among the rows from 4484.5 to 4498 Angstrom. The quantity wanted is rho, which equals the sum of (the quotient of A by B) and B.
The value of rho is -0.86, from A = 0.2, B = -0.4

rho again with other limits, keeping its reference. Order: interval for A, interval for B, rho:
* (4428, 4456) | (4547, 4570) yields -1.61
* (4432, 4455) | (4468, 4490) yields -1.54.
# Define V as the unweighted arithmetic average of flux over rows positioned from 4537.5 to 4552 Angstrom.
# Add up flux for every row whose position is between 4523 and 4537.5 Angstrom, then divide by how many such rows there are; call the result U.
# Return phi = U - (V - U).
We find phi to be 3.7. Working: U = 4.67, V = 5.63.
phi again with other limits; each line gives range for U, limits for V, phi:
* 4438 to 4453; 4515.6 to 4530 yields 4.7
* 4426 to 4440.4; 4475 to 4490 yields 3.8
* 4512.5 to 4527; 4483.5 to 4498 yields 5.8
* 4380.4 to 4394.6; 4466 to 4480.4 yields 1.8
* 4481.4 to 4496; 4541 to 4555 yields 5.0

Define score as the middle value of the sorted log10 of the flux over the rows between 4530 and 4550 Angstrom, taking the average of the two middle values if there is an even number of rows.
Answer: 0.73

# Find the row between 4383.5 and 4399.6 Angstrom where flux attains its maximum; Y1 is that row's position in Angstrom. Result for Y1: 4397.12 Angstrom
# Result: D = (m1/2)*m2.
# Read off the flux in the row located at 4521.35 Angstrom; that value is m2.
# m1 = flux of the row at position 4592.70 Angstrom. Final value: 18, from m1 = 5.61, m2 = 6.54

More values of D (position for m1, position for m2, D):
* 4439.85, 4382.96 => 3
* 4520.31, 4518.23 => 14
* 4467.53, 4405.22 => 5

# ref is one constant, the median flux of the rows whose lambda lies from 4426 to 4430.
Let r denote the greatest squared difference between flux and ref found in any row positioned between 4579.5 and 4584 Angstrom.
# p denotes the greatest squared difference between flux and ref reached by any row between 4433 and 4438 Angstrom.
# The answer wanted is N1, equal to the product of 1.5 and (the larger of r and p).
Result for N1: 5.0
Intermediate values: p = 2.2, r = 3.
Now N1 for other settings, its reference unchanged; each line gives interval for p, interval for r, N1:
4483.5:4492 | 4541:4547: 9.2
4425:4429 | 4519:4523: 7.7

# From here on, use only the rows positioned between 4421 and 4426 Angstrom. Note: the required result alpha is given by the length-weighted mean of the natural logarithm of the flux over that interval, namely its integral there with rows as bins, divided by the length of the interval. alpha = 1.45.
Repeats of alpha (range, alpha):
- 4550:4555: 1.70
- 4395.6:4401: 1.54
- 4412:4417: 1.39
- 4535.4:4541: 1.67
